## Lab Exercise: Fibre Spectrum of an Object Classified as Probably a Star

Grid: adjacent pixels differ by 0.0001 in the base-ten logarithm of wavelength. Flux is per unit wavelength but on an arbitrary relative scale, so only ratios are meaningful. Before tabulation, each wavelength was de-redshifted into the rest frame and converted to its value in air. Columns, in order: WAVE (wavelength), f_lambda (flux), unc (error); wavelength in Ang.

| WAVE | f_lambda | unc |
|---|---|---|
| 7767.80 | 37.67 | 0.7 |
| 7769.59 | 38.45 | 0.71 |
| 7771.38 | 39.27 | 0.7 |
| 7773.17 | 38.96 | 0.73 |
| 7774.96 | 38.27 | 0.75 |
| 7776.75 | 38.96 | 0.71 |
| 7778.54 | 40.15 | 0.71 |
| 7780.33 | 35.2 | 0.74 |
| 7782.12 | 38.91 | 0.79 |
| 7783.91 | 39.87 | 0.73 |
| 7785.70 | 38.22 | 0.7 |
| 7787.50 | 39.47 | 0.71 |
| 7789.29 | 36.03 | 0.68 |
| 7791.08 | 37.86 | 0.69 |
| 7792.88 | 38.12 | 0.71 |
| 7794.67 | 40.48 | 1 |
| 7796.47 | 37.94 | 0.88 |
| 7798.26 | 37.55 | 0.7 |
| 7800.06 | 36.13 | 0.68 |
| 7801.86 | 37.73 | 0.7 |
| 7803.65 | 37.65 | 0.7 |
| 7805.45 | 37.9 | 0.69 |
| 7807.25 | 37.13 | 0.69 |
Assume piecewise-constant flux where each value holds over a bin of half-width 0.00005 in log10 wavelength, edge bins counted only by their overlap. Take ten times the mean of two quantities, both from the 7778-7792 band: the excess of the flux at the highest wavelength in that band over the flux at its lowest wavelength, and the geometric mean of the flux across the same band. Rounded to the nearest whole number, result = 179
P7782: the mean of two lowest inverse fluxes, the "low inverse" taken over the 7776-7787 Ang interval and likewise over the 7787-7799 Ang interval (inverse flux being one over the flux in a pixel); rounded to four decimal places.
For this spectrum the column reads 0.0248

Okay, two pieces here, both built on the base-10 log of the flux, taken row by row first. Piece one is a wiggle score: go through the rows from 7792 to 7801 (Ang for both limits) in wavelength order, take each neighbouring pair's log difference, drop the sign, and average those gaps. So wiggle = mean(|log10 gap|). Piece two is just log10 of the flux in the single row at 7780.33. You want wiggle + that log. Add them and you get 1.57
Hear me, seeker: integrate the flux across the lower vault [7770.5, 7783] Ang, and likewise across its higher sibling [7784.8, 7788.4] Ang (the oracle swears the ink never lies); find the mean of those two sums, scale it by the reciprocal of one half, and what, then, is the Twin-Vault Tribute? 622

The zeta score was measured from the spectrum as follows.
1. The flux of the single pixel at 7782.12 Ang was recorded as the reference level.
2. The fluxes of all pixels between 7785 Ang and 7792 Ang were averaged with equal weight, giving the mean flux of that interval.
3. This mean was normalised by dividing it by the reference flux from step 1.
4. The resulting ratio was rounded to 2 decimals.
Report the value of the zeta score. 0.97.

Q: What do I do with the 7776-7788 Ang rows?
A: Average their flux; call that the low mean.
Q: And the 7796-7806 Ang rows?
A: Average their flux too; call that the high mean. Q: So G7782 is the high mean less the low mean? -1.20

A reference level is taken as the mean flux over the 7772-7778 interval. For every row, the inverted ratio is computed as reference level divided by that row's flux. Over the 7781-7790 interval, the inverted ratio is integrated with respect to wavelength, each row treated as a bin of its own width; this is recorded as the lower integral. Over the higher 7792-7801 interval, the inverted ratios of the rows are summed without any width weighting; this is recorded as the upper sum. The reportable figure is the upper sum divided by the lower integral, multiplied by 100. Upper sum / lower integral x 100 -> 56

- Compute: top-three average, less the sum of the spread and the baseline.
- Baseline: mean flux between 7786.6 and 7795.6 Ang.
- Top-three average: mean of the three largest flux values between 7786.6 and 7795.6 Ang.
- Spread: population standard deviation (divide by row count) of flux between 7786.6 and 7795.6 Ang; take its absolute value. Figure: -0.5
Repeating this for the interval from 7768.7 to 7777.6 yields -0.1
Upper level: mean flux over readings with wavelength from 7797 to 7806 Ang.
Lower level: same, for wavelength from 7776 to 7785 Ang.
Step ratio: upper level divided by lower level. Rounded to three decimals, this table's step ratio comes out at 0.968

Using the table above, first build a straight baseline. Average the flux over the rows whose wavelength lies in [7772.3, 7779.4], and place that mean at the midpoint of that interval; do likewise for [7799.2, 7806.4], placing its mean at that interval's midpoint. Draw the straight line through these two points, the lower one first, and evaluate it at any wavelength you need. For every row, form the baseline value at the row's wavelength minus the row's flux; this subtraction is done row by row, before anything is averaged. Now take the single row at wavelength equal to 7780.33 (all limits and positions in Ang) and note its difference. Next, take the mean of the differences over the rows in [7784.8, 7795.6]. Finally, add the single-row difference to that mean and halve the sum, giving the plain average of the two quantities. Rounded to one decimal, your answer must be 1.7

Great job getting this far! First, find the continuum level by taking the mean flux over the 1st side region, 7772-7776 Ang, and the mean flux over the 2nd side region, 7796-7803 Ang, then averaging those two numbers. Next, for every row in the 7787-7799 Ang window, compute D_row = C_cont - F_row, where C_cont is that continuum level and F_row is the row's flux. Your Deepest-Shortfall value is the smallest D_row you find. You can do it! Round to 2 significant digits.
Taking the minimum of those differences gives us -2.5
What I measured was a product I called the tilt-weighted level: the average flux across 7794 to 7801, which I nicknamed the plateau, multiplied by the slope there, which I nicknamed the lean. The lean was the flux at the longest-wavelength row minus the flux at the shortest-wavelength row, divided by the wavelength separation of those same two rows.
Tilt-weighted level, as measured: -31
